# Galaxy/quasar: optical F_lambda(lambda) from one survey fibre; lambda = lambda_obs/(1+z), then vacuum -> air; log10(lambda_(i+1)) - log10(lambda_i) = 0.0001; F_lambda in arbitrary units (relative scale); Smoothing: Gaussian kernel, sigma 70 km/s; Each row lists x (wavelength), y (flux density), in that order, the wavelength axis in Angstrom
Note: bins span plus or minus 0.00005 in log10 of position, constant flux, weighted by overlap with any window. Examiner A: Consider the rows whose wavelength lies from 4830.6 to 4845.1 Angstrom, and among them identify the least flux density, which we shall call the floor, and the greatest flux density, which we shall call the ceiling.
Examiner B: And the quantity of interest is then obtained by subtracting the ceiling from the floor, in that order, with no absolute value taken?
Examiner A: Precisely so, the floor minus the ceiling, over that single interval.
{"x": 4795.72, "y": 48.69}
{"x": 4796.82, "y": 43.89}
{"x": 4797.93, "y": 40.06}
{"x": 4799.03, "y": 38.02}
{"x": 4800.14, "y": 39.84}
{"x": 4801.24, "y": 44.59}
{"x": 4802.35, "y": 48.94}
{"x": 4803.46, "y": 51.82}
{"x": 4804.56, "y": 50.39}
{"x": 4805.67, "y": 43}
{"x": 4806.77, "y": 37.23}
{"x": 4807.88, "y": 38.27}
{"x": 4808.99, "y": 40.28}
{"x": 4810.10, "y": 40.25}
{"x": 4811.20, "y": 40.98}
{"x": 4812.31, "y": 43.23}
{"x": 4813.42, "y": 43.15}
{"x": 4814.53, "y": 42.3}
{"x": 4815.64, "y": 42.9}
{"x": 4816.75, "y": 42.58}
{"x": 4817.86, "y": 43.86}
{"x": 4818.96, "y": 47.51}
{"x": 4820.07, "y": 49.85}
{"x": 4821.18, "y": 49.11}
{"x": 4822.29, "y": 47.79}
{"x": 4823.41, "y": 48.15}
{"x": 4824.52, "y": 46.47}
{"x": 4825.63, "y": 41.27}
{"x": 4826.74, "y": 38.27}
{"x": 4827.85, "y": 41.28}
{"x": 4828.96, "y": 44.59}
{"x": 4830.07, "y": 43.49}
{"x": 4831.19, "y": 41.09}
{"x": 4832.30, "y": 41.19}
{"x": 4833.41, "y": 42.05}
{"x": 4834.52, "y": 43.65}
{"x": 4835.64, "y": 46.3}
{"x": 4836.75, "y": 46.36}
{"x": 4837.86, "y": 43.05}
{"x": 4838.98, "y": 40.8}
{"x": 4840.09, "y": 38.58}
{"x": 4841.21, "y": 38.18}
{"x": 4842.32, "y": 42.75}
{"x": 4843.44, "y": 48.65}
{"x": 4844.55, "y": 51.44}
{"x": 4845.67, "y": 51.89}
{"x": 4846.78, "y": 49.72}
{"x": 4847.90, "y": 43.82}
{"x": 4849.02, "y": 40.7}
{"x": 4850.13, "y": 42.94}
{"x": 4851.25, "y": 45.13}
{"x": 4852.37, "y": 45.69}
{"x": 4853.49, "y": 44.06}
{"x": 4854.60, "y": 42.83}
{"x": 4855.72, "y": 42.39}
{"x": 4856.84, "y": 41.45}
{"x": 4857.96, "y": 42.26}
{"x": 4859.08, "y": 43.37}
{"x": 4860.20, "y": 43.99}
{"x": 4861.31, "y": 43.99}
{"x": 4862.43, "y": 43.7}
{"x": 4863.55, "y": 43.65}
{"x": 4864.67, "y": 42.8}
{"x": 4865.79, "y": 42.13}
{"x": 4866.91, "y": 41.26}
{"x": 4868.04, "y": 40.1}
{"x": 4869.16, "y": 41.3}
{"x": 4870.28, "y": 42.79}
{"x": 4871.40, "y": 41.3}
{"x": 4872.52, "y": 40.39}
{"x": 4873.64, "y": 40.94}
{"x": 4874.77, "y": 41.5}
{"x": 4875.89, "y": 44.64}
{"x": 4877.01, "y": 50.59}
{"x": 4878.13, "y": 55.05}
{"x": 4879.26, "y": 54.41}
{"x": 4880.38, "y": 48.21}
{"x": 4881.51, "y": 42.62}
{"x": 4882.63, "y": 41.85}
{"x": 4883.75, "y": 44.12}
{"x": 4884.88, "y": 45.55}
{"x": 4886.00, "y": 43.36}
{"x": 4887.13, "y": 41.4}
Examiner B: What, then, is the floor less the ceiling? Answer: -13.3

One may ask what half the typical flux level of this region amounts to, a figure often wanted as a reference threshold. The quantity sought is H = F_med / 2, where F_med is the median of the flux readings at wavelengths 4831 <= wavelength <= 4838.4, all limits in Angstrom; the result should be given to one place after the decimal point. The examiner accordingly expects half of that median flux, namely 21.5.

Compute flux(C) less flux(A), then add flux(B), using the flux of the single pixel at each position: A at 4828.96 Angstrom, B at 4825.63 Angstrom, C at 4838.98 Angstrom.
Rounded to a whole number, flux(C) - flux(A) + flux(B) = 37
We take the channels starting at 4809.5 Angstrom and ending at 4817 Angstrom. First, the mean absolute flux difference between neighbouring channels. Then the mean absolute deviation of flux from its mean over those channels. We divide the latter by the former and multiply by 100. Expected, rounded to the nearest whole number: 112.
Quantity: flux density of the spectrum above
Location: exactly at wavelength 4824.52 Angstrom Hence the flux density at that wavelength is 46.47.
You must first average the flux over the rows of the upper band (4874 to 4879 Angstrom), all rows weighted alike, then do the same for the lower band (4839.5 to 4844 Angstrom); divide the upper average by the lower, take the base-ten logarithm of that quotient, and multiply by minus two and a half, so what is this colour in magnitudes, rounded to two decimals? -0.14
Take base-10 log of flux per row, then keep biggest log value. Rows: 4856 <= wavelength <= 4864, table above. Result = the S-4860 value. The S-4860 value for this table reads 1.64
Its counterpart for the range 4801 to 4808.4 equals 1.71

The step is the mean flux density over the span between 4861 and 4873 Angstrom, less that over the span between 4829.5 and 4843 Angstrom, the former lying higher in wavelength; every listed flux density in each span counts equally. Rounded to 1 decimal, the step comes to -0.2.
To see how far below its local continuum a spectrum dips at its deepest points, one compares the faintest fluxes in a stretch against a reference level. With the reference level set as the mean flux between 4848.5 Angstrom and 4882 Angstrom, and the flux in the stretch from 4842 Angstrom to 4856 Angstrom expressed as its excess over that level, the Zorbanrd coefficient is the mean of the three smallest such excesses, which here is -1.9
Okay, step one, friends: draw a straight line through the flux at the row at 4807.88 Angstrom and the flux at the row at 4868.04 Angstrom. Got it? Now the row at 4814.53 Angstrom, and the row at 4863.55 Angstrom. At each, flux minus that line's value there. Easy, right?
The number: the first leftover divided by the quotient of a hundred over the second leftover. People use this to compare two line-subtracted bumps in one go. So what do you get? 0.14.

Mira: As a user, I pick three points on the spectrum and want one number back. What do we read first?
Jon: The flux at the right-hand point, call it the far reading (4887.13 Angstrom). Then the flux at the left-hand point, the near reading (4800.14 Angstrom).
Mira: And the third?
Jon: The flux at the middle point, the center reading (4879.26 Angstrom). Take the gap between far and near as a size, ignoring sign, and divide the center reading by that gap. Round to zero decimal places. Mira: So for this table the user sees 35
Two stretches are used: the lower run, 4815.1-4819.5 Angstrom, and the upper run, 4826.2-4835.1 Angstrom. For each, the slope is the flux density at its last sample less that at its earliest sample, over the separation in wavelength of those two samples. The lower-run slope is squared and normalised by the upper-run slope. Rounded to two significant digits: 2.8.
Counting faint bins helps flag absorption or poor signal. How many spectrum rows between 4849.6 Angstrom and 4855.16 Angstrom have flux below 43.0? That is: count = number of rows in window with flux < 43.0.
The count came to 2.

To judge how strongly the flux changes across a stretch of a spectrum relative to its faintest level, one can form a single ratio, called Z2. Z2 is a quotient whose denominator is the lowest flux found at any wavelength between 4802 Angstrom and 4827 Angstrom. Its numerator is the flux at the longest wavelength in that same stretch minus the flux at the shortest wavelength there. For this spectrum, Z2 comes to -0.29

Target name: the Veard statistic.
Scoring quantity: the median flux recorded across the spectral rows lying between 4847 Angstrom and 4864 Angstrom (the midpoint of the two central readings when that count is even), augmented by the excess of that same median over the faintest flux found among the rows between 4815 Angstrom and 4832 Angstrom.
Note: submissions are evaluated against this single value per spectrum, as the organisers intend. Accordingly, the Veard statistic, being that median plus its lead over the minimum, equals 49.0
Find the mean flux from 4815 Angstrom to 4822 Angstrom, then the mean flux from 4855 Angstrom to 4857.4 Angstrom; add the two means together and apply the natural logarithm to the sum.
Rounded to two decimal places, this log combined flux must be 4.48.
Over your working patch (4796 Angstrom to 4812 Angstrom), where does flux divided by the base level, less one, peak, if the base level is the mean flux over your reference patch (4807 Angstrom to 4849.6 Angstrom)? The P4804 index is 4803.46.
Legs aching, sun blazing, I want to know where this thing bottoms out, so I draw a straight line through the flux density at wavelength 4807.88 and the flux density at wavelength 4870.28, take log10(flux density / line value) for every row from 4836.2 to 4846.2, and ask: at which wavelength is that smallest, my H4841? 4841.21 Angstrom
